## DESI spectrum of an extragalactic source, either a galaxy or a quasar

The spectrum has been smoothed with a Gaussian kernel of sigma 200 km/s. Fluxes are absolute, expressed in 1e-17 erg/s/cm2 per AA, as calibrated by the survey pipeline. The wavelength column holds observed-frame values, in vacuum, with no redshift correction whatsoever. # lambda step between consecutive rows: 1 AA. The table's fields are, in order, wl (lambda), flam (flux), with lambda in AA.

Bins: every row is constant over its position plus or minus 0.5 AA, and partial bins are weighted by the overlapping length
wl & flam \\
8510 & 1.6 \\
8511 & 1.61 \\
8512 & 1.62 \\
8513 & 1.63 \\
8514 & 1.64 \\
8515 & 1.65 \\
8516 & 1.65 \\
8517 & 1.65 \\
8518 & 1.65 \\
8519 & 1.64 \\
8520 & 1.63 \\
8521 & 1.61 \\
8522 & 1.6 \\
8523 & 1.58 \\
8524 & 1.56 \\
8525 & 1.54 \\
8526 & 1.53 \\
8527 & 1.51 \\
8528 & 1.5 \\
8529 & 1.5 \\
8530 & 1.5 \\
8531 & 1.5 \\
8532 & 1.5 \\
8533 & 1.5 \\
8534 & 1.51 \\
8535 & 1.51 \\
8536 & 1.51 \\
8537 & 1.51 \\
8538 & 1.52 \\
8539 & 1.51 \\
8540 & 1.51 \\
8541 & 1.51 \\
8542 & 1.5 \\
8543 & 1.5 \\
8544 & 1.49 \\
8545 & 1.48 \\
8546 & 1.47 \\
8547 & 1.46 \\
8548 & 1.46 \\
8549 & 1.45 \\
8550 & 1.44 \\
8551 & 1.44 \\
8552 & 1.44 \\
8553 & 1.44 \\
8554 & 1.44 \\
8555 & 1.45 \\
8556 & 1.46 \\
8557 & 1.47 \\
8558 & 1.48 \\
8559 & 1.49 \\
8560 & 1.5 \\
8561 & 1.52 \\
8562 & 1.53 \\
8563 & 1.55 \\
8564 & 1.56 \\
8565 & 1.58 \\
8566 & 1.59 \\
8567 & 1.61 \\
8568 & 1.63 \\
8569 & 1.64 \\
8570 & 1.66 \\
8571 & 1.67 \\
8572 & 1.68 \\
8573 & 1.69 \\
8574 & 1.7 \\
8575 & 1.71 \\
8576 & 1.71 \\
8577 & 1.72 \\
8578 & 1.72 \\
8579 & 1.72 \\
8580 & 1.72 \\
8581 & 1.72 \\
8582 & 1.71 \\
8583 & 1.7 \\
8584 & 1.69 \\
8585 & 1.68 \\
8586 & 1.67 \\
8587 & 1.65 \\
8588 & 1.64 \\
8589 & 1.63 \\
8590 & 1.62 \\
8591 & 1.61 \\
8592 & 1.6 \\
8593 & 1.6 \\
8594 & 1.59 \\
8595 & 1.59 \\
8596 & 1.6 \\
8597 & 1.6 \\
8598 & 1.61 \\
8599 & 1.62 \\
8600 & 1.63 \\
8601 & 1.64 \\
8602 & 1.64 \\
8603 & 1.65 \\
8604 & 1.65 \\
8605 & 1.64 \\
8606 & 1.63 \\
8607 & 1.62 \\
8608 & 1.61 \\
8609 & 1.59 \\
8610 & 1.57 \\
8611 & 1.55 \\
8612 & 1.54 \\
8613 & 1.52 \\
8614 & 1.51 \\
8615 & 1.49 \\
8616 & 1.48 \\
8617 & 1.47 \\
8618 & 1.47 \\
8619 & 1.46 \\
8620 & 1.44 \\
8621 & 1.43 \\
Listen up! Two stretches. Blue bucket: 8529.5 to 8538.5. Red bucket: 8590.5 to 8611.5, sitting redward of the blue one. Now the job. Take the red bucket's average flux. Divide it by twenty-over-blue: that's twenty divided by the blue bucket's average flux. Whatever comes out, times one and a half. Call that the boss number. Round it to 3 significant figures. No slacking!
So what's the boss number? 0.182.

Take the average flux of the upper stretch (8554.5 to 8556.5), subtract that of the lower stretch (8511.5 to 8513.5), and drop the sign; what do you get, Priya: 0.170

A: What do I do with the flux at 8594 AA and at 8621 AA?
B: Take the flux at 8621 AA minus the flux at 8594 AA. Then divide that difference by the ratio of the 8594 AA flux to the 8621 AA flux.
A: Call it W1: -0.14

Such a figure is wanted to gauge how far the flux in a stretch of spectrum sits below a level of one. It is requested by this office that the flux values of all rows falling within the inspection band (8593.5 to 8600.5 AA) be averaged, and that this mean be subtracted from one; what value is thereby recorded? -0.606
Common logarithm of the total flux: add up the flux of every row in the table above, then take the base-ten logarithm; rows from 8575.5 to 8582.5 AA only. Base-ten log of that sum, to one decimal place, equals 1.1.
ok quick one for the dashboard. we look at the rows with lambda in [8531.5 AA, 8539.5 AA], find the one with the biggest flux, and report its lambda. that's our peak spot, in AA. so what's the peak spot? 8538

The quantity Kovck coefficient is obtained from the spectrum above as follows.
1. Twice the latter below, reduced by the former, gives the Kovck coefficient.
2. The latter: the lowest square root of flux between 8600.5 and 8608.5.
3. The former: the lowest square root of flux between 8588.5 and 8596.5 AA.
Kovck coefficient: 1.28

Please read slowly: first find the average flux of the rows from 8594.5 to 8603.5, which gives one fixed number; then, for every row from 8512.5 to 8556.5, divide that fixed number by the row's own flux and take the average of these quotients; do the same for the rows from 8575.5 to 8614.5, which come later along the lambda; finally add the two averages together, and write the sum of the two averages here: 2.06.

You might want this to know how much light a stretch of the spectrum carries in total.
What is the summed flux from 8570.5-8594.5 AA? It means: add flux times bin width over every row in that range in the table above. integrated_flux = 40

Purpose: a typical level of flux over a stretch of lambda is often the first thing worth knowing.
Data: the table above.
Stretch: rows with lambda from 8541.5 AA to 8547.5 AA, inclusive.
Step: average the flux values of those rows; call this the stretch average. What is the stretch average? 1.48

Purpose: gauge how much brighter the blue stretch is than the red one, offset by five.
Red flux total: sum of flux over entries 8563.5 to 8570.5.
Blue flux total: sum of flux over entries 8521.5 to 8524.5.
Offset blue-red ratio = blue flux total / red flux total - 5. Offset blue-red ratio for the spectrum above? -4.6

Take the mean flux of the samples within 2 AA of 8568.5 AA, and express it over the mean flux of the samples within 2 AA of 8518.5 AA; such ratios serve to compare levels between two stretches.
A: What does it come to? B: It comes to 1.00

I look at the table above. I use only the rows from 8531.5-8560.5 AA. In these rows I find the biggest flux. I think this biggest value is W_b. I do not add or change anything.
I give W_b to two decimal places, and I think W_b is 1.52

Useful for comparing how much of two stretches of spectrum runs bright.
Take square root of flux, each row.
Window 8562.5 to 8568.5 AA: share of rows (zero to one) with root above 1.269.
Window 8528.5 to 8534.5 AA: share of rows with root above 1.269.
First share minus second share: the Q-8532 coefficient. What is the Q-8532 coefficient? 0.17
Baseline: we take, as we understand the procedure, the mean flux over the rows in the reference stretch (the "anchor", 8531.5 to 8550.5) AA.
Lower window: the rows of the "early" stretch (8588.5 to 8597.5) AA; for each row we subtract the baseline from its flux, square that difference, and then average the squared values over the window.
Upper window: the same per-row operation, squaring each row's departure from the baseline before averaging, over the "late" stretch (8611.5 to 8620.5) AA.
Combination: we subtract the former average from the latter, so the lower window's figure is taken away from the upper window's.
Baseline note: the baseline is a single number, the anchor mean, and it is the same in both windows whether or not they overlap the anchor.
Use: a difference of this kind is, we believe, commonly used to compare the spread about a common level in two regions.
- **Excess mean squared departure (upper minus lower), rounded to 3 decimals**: -0.012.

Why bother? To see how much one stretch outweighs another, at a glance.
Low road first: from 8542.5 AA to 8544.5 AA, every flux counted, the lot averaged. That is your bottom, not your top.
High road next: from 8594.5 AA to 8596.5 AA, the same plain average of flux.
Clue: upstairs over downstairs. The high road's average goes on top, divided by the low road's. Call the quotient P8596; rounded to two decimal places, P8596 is 1.07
